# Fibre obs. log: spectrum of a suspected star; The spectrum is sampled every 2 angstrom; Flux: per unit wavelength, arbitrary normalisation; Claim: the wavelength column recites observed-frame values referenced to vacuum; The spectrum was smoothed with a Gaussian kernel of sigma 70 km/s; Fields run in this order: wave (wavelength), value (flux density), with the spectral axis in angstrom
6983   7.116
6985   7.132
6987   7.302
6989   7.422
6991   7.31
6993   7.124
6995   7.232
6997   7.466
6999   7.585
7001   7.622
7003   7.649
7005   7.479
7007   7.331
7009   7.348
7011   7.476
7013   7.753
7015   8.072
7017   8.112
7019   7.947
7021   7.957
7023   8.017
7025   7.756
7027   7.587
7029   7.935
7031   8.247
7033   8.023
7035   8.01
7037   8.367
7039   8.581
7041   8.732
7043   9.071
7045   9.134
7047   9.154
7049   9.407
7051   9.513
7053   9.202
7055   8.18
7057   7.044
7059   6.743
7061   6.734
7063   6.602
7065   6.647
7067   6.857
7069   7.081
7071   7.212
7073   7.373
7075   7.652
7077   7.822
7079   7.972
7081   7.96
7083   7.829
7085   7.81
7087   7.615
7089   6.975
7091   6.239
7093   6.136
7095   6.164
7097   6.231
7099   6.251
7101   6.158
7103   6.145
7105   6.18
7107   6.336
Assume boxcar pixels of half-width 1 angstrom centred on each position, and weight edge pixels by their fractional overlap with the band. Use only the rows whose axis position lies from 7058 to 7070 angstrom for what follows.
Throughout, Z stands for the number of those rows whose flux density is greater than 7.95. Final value 0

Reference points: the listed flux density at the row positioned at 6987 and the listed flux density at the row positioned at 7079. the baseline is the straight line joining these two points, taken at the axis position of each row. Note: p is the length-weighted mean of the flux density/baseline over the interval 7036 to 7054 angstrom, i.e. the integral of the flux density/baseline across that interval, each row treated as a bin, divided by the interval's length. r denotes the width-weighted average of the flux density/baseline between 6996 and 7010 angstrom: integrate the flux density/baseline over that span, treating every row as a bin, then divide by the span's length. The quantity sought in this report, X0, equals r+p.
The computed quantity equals 2.18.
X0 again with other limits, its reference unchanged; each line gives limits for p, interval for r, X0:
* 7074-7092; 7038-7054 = 2.12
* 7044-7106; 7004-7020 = 1.96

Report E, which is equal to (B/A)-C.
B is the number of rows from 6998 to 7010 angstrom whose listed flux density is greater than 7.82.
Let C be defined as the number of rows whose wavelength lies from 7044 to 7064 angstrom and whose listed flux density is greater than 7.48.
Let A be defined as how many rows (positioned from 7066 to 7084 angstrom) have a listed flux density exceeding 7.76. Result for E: -6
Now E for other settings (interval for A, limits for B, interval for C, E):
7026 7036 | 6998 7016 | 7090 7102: 0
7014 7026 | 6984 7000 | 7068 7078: -2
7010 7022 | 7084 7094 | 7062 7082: -4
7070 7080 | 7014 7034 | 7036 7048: -2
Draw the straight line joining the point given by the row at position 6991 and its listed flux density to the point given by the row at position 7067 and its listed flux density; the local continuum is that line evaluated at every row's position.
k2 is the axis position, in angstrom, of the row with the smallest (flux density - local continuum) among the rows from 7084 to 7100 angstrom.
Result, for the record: 7093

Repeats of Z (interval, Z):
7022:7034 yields 3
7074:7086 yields 2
